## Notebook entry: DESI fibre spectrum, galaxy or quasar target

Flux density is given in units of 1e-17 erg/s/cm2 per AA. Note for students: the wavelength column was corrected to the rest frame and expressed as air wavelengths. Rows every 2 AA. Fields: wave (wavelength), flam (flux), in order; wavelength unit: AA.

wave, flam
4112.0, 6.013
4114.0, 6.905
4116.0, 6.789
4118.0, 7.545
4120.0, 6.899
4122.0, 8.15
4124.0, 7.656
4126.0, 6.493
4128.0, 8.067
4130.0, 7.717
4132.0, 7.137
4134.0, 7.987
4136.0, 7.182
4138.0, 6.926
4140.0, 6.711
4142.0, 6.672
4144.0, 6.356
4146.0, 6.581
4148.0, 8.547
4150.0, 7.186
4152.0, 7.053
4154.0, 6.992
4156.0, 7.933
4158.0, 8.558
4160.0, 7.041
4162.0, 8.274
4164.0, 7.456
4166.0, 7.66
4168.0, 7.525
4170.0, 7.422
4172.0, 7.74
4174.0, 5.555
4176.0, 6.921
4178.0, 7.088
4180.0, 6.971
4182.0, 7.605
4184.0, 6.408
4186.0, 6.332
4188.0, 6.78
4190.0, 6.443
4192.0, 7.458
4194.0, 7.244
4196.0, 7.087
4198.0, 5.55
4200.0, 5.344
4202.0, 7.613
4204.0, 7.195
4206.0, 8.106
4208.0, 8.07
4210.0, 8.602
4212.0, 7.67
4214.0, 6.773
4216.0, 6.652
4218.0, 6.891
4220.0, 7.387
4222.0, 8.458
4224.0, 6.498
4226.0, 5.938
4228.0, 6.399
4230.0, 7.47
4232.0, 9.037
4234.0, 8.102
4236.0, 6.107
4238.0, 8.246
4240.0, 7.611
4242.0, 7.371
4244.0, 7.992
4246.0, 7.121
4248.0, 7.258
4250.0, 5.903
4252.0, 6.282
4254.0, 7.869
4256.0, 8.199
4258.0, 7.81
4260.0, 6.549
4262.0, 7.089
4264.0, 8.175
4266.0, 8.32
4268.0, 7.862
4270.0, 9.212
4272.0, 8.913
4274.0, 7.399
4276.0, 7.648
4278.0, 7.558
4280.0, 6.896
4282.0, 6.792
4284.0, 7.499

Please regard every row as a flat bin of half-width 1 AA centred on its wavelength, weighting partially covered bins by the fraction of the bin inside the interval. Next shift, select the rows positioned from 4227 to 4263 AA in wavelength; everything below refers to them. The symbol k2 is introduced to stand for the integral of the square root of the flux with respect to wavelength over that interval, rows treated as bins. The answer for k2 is 97.5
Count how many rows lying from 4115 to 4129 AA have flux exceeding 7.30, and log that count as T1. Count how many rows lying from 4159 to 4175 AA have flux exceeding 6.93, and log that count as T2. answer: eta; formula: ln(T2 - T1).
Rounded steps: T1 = 4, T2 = 7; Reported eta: 1.1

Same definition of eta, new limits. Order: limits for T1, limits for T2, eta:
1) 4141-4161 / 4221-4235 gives 0.0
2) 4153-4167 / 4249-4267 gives 0.0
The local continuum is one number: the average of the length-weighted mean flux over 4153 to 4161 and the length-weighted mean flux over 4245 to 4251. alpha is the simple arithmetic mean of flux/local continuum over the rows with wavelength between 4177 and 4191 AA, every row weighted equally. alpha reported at 0.946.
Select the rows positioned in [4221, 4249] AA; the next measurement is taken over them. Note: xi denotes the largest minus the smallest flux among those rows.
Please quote 3.1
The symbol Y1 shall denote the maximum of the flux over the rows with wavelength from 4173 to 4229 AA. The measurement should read 8.602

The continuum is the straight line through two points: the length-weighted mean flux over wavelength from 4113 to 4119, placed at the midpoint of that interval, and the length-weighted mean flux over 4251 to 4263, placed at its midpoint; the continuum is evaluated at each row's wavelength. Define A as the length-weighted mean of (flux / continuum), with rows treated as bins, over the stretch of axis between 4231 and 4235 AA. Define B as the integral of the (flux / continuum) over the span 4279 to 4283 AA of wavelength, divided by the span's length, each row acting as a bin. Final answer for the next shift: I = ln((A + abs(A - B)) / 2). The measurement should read -0.34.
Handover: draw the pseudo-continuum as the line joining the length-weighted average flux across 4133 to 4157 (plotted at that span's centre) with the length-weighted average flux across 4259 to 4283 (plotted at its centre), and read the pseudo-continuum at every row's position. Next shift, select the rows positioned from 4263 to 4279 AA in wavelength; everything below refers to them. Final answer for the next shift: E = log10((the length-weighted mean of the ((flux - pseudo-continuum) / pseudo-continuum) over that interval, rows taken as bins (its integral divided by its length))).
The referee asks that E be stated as -1.2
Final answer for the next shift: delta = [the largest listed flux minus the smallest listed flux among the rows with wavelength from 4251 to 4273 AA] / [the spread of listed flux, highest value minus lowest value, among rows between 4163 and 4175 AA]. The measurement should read 1.34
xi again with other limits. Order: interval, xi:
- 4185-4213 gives 3.3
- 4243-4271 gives 3.3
